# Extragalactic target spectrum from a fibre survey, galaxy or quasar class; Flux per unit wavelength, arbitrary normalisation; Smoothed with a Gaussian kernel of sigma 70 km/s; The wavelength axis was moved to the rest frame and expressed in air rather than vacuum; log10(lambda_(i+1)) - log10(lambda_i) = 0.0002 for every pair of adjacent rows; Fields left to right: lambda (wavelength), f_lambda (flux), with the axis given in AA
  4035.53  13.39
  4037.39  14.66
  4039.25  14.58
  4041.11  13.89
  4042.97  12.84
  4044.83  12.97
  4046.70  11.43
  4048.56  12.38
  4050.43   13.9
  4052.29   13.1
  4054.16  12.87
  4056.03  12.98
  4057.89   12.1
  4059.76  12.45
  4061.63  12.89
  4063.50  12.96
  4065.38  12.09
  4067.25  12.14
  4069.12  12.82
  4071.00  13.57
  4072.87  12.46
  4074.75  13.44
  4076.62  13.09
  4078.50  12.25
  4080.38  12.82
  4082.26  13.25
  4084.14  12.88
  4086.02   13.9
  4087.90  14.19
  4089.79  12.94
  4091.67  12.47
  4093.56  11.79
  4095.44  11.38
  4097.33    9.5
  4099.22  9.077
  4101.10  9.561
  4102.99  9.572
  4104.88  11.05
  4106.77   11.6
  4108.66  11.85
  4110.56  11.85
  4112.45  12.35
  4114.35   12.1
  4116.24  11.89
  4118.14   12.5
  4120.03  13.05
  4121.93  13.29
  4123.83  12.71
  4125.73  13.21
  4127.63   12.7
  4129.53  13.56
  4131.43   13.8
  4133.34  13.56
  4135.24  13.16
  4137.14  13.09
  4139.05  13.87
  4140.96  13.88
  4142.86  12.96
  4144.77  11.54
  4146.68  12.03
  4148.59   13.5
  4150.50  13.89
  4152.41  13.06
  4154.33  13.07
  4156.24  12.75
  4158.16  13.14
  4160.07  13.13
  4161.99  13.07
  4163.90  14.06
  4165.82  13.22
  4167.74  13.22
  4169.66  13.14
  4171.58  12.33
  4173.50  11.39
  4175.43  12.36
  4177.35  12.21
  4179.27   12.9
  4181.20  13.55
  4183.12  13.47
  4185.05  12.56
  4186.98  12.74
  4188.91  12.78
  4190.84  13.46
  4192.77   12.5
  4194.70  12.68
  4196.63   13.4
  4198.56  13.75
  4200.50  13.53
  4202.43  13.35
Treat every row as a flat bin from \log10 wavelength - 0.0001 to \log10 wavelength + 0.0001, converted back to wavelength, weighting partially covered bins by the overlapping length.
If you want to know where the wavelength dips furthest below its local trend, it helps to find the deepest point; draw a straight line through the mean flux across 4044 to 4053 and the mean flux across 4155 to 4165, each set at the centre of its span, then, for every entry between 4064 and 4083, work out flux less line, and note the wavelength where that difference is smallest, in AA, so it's 4065.38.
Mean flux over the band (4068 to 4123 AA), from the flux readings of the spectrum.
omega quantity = 12.2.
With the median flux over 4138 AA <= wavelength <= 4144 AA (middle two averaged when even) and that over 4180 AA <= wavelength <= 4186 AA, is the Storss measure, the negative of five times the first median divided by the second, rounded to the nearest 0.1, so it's -5.1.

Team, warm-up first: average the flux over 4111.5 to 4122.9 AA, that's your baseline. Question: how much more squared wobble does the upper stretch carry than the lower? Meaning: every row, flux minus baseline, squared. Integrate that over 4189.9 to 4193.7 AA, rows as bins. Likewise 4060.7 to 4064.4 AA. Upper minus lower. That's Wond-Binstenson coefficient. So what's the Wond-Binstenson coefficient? 1.1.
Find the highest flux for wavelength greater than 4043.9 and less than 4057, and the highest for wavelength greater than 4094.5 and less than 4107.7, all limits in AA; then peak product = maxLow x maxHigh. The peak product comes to 161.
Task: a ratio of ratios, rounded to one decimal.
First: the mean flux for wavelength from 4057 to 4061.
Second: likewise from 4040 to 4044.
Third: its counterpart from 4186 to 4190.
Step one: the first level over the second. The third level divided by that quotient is 13.9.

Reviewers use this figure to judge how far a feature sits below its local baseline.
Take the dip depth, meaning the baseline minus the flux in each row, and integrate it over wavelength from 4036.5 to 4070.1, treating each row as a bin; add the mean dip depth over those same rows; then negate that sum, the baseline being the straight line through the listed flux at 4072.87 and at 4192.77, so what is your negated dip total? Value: 17.0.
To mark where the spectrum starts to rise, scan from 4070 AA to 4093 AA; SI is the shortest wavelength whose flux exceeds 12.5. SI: 4071.00 AA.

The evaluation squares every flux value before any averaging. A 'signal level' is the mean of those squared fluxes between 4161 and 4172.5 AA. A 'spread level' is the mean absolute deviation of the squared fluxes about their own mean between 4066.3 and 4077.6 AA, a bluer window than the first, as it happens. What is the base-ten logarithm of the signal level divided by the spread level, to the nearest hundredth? 1.18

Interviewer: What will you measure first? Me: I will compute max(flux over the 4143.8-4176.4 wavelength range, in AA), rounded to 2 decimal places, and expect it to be 14.06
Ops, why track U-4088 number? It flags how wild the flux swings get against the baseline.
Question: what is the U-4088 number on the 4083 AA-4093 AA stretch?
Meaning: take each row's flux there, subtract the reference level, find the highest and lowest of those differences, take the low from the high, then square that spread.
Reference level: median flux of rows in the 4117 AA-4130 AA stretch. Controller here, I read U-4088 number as 3.0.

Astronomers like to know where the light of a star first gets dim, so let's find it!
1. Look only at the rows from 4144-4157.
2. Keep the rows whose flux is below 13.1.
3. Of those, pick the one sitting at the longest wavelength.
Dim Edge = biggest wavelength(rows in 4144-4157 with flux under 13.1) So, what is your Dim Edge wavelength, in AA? 4156.24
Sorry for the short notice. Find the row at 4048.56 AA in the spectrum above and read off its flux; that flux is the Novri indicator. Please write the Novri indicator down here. 12.38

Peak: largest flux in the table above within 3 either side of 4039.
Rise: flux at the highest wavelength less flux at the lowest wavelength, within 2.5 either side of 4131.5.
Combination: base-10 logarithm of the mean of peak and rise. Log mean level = 0.865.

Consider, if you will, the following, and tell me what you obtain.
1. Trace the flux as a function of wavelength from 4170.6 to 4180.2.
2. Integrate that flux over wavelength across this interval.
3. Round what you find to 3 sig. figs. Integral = 118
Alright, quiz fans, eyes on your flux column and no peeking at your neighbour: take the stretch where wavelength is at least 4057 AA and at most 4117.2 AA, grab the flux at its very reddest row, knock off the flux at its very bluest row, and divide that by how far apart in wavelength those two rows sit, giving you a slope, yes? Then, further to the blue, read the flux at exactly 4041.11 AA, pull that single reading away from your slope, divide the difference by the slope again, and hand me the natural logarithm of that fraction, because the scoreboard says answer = 8.26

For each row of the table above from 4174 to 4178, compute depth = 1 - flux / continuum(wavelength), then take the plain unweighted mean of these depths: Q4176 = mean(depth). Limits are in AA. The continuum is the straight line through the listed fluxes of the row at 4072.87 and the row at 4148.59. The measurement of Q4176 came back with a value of 0.12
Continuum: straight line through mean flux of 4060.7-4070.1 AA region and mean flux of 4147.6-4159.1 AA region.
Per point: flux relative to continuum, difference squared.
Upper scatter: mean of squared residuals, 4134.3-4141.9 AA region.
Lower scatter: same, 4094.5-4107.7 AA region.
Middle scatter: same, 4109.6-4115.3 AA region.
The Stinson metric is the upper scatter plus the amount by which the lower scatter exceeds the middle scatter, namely 7.2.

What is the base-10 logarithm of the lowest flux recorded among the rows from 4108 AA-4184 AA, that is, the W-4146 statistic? 1.06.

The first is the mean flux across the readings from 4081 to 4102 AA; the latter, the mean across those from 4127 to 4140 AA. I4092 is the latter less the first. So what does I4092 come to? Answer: 1.5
